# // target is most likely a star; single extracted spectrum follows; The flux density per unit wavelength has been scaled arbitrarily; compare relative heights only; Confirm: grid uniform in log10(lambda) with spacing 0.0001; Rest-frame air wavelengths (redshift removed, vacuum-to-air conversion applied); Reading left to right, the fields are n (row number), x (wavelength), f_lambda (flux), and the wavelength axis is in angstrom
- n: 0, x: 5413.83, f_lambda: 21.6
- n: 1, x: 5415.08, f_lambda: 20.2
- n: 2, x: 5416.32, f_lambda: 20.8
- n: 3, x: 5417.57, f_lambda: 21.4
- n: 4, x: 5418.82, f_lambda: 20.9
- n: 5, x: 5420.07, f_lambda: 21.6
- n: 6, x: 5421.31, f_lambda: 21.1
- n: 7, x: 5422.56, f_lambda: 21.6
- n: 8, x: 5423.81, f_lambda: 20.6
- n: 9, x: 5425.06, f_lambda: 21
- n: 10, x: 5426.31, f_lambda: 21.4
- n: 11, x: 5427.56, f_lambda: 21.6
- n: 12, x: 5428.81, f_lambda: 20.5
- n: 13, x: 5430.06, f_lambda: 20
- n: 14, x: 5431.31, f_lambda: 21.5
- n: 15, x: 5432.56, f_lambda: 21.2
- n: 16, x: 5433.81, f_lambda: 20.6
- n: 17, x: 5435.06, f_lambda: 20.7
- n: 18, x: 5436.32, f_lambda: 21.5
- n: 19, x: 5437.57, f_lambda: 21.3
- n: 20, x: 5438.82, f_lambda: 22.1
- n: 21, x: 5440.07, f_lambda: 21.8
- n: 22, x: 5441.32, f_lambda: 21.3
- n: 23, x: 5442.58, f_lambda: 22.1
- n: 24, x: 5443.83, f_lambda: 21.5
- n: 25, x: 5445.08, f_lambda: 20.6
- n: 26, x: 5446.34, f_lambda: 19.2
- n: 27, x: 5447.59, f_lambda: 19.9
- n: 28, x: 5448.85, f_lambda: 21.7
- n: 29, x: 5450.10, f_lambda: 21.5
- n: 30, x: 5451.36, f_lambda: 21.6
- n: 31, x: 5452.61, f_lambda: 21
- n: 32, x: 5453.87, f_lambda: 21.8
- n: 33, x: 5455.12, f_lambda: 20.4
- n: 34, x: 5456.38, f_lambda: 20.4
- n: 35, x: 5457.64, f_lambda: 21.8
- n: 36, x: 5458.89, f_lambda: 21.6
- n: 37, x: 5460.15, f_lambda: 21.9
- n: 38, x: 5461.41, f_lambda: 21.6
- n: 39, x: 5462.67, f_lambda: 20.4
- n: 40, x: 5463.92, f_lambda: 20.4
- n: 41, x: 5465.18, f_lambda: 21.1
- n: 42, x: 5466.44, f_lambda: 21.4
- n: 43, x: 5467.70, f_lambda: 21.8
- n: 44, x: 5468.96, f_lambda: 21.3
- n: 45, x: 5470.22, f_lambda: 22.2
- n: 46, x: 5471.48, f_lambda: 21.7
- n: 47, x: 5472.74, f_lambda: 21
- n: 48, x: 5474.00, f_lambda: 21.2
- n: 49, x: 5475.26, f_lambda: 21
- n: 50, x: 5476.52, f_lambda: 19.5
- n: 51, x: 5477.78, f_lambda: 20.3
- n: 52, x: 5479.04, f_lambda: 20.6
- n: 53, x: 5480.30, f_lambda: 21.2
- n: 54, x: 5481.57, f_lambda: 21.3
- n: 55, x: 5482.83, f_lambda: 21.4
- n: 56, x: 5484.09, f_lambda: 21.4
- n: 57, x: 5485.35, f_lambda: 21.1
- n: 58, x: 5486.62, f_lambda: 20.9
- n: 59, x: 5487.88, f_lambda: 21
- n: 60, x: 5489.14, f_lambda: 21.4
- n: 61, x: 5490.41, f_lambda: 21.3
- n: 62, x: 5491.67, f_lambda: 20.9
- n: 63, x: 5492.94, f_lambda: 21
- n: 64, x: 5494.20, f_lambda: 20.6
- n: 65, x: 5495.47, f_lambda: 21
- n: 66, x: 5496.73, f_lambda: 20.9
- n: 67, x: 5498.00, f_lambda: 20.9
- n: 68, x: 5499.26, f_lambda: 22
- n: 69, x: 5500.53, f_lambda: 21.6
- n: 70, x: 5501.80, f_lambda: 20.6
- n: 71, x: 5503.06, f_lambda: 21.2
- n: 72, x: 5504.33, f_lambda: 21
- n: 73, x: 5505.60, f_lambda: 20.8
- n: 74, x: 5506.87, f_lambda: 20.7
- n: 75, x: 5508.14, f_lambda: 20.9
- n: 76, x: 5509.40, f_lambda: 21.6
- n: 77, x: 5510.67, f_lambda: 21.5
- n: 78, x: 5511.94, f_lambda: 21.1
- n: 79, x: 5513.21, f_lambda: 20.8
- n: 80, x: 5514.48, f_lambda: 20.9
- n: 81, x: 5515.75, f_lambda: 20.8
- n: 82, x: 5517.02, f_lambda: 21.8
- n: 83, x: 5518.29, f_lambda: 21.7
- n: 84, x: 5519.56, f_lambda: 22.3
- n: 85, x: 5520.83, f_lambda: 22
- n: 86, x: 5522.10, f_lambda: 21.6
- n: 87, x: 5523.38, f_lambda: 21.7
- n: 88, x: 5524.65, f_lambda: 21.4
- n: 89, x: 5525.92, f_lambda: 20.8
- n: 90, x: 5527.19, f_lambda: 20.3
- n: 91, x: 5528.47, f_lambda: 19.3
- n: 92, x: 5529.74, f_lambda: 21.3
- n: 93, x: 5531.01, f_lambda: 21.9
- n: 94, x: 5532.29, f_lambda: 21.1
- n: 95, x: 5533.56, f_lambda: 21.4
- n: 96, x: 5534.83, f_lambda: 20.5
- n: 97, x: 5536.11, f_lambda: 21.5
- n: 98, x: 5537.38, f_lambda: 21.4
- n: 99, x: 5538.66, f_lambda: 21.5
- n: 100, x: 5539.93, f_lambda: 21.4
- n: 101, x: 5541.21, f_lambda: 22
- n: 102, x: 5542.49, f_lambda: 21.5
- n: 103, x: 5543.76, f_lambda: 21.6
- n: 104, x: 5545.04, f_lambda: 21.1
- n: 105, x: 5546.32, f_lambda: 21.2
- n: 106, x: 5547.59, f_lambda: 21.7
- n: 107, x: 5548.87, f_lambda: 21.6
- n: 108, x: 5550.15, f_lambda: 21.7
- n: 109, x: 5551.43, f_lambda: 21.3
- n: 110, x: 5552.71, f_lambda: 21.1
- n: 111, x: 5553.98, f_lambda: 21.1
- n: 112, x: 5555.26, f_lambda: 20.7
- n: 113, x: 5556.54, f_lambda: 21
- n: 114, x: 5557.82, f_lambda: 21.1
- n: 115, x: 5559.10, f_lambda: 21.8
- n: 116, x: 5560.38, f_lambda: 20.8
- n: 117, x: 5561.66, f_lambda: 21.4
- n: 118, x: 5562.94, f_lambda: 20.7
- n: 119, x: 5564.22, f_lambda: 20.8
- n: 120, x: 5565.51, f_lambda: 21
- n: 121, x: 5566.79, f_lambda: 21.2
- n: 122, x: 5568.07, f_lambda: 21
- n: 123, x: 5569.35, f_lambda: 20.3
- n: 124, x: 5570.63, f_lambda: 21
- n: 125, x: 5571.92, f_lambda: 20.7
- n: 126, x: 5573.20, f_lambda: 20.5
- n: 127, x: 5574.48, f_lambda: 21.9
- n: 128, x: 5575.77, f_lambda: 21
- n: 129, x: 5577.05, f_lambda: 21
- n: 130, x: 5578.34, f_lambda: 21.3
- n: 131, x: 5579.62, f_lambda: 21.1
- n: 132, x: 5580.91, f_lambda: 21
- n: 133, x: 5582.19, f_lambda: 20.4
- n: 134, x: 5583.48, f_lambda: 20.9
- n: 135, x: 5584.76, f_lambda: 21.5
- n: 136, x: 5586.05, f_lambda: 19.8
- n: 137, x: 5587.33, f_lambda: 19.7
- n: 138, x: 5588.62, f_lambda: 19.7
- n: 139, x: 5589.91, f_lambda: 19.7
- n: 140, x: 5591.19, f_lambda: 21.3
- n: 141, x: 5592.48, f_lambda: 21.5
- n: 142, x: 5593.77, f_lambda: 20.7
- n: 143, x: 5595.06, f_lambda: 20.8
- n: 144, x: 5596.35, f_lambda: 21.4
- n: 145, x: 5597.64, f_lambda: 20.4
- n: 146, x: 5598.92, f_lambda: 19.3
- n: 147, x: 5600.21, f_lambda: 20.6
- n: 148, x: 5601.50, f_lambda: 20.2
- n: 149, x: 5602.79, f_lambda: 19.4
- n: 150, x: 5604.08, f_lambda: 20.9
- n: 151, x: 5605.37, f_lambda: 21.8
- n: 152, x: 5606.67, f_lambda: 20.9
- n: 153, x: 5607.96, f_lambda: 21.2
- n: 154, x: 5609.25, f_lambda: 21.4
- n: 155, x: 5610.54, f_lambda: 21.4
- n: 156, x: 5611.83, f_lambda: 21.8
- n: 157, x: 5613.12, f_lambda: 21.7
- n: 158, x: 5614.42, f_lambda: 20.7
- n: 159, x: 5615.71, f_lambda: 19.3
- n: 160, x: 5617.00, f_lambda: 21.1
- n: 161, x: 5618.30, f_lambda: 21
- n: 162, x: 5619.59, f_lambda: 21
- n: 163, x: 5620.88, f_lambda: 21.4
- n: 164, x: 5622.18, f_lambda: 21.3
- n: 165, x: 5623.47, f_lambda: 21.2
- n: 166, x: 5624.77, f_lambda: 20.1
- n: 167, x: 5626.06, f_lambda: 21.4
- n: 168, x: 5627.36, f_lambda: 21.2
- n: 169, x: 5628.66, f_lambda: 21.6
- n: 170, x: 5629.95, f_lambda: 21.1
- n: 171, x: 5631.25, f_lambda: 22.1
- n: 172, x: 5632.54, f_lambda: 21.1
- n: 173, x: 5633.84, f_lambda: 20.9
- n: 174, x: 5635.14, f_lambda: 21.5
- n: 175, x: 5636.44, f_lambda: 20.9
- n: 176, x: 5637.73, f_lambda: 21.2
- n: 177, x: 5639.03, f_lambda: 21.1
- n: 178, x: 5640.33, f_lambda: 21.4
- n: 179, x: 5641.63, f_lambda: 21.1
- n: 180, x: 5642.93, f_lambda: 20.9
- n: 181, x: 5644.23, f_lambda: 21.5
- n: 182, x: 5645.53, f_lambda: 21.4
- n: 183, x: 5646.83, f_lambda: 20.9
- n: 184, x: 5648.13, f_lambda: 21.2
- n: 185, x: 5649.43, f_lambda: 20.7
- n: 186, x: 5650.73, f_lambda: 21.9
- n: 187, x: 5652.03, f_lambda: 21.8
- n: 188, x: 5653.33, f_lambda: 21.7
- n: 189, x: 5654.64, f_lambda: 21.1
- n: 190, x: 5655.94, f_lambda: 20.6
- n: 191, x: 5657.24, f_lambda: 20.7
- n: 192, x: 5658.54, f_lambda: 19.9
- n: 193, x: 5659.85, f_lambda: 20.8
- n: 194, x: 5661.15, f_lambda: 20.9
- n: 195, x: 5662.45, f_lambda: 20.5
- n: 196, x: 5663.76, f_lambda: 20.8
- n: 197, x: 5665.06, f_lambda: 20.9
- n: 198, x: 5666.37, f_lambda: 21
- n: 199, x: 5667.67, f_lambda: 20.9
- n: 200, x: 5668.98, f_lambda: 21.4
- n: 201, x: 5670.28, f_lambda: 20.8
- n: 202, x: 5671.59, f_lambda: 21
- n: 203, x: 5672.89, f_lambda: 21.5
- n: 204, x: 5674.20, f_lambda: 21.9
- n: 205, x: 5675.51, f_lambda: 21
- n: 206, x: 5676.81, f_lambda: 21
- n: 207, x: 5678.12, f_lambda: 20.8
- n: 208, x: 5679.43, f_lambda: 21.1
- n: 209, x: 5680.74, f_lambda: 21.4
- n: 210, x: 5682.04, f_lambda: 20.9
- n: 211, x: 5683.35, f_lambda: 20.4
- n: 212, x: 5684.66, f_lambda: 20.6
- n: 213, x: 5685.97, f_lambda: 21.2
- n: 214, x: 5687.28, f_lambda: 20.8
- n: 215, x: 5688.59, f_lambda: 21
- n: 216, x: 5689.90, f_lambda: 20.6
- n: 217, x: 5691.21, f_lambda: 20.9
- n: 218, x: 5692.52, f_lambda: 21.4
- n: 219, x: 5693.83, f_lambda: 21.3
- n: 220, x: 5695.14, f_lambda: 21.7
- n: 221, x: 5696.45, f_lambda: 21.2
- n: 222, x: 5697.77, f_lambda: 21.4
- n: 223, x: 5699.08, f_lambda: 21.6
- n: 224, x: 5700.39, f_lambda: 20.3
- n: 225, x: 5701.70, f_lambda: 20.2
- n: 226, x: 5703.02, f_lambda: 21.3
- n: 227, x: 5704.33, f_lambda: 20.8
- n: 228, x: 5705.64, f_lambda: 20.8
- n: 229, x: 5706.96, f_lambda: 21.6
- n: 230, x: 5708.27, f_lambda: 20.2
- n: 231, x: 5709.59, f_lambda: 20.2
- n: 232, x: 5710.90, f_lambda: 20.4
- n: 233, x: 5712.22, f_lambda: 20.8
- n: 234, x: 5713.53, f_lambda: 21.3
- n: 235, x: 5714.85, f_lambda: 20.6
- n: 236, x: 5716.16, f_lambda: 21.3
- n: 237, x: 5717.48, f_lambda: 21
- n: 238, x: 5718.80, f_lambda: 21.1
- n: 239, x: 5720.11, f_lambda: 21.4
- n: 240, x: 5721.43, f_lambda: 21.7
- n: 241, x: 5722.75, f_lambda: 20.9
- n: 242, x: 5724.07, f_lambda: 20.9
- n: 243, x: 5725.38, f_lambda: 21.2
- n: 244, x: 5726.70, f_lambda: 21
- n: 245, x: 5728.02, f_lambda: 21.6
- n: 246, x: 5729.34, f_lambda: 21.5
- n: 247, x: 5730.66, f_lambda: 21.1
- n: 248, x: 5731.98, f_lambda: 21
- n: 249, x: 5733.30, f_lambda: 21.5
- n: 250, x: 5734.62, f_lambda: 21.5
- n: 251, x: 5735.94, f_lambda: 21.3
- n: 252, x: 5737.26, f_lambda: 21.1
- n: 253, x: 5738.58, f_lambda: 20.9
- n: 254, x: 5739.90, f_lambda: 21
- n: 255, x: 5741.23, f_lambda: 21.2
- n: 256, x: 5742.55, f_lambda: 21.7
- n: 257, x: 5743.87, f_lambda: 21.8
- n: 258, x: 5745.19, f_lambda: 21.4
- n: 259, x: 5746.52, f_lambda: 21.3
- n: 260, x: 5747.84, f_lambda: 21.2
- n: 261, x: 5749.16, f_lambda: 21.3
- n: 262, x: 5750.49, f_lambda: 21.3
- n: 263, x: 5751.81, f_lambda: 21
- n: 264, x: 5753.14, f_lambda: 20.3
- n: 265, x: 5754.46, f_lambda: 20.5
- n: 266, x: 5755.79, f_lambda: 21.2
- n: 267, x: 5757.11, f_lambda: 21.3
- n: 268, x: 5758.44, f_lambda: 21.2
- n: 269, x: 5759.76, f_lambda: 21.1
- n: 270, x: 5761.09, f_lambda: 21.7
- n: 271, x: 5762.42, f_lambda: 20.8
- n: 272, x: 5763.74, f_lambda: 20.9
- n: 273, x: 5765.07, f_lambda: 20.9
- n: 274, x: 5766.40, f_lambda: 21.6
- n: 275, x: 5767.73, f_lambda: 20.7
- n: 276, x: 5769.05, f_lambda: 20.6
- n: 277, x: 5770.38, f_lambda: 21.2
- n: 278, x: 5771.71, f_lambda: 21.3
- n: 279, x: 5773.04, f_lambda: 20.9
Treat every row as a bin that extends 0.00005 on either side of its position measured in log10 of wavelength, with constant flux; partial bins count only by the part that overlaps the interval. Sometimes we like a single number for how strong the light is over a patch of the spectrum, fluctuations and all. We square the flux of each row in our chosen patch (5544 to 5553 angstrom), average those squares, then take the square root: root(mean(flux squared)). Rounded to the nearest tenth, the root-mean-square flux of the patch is 21.4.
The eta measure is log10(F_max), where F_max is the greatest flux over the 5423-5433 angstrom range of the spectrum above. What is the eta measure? 1.334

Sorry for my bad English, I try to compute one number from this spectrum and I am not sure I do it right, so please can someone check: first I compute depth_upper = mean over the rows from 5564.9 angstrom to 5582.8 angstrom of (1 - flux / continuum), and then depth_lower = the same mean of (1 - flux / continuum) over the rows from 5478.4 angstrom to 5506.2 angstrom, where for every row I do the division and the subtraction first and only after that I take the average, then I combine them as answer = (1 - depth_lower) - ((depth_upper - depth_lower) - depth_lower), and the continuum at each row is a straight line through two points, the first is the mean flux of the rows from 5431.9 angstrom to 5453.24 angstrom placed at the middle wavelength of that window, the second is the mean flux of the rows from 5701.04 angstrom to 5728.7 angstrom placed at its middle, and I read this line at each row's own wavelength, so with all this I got 1.00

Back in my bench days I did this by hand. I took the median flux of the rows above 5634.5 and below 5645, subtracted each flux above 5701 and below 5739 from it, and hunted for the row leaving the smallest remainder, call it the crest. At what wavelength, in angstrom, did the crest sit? 5721.43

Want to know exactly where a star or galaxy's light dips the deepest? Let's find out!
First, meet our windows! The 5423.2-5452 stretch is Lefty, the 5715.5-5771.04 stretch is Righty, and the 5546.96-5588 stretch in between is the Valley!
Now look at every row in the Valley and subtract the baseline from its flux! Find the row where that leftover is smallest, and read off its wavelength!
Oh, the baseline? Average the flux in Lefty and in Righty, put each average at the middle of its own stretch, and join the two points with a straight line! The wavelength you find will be 5587.33 angstrom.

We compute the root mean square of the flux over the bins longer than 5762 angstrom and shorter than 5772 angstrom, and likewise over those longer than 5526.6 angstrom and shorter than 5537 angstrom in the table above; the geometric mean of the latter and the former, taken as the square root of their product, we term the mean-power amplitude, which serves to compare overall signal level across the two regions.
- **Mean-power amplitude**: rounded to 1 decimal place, 21.0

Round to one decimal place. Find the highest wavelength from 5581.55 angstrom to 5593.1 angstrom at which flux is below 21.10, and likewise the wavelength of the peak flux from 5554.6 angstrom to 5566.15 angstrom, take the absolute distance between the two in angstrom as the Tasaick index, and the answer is 30.8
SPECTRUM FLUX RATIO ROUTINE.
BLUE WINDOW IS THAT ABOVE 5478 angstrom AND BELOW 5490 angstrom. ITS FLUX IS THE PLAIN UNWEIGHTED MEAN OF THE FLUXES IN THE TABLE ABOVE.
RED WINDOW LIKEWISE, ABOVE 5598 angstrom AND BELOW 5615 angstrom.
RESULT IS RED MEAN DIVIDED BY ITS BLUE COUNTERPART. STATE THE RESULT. 0.99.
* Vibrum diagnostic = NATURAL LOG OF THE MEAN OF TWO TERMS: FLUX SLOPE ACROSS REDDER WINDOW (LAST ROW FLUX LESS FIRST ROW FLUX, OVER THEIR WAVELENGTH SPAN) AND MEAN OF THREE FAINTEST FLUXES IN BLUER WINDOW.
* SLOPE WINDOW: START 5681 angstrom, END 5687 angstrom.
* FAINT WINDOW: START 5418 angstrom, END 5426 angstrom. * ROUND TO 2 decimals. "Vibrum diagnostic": 2.35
